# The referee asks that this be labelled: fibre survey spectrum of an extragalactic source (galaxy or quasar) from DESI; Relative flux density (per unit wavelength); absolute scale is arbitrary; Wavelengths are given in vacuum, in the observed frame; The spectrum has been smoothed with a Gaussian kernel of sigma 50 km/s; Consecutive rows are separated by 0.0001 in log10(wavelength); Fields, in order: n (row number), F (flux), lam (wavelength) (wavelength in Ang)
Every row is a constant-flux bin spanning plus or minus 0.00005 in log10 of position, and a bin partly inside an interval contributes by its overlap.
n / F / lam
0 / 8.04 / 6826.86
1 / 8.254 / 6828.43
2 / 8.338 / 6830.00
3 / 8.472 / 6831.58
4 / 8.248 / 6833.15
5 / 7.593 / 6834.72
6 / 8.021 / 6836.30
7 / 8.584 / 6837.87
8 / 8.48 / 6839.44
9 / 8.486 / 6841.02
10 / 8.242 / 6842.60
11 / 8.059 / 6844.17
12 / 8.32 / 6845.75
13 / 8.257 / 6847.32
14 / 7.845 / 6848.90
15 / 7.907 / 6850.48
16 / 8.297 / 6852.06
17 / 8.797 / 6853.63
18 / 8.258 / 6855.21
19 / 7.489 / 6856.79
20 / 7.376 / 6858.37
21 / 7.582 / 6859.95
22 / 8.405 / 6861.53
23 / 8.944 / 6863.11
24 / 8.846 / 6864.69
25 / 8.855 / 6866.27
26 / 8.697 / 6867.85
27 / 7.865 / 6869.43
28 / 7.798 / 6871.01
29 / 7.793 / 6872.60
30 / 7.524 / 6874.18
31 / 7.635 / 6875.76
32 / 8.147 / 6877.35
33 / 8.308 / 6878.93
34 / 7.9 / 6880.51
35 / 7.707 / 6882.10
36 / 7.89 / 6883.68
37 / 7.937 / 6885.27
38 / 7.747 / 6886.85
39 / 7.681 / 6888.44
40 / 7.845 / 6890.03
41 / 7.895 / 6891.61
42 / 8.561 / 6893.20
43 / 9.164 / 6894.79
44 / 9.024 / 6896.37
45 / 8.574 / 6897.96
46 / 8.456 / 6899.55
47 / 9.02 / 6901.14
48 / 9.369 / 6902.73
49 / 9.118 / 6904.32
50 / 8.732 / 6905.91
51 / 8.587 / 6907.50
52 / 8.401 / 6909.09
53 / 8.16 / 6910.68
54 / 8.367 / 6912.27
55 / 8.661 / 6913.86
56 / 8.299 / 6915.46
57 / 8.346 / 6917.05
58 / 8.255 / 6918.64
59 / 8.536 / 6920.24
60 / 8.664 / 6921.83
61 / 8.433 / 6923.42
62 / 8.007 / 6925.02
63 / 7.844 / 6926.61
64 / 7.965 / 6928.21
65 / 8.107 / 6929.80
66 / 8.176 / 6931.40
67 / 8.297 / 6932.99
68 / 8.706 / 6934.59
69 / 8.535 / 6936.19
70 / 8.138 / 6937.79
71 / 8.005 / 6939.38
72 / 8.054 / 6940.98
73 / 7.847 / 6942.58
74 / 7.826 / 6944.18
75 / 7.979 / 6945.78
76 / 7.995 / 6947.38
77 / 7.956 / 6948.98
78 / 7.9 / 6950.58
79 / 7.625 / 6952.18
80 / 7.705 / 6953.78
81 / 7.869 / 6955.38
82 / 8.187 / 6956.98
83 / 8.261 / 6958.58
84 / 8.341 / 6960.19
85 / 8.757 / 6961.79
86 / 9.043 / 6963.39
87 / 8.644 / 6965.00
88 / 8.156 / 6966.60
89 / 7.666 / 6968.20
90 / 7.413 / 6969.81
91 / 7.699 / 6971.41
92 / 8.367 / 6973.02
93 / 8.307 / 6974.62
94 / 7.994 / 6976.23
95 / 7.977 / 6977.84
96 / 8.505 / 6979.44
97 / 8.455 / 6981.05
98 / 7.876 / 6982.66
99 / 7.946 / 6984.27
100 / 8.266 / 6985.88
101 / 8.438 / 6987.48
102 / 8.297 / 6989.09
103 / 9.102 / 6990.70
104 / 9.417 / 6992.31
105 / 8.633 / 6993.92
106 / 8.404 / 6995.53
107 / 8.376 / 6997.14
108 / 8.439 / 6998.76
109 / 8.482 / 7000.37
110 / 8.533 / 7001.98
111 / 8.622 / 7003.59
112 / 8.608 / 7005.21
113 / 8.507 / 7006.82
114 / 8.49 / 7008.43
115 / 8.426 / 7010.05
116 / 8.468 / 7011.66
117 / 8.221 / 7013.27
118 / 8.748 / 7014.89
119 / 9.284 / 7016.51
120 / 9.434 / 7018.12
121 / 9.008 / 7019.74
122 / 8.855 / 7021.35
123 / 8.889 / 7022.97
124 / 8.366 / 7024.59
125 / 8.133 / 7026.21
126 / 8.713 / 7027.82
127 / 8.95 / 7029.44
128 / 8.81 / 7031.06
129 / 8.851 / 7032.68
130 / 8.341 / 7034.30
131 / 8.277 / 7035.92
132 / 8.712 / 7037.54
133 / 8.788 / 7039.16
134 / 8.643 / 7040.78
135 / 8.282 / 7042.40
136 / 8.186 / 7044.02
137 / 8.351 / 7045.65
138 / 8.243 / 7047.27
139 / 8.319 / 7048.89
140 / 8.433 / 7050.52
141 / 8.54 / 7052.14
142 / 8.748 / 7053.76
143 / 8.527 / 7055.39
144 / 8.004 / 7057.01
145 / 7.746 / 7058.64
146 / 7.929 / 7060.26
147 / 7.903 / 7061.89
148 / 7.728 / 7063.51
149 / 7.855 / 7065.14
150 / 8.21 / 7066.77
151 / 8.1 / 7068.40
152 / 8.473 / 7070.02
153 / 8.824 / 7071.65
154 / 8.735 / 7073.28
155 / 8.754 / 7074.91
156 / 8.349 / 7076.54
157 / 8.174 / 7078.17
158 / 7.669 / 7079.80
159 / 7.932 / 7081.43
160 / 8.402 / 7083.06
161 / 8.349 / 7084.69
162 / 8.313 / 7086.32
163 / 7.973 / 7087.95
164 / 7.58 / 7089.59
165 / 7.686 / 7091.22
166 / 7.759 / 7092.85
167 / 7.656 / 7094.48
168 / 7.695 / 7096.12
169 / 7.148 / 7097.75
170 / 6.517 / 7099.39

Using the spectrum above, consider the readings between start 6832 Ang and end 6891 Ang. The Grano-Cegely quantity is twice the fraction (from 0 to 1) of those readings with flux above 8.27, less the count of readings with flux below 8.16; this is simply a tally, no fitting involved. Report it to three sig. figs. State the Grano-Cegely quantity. -20.4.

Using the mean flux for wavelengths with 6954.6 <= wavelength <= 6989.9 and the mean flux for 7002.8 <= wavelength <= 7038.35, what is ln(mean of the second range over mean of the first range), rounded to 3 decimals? 0.055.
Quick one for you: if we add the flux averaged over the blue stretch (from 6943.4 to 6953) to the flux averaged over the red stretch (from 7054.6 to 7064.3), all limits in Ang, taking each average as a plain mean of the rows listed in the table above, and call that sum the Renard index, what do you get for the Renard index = 15.9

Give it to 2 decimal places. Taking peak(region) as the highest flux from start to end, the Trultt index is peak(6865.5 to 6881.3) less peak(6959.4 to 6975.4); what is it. -0.19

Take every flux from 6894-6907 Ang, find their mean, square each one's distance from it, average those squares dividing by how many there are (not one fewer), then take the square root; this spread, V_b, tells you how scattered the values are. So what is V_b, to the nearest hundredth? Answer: 0.29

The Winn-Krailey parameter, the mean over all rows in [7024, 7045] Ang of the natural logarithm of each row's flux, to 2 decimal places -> 2.14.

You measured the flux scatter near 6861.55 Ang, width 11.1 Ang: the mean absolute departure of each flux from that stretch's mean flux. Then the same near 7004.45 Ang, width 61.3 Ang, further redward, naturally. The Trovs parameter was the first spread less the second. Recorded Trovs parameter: 0.33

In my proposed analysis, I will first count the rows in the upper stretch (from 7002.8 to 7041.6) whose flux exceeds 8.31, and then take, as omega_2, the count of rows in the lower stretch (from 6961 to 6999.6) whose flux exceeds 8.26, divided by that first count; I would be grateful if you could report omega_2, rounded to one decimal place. 0.8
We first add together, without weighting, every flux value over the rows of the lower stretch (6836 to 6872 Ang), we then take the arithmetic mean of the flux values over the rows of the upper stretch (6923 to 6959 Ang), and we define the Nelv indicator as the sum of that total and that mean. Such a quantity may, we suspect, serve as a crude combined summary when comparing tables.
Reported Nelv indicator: 197.5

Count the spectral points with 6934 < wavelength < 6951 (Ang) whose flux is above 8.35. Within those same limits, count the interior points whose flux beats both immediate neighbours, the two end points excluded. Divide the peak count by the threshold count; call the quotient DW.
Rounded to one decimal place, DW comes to 1.0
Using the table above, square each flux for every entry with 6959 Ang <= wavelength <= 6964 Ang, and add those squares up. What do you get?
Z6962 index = 228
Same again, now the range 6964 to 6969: 200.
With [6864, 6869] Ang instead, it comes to 232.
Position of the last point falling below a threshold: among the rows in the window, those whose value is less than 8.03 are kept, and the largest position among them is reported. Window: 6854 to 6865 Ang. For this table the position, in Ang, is 6859.95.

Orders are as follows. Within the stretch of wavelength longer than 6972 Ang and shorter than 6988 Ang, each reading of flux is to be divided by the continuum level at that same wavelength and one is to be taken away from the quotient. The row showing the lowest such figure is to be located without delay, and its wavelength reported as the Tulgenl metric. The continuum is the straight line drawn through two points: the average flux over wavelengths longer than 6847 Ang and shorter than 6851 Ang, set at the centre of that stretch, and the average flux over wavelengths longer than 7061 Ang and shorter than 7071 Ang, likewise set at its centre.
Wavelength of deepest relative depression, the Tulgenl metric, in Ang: 6982.66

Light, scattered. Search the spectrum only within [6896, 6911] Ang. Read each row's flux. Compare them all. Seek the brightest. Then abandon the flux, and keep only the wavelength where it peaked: 6902.73 Ang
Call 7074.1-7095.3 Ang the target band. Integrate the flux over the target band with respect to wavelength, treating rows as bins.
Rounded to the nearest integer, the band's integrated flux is 171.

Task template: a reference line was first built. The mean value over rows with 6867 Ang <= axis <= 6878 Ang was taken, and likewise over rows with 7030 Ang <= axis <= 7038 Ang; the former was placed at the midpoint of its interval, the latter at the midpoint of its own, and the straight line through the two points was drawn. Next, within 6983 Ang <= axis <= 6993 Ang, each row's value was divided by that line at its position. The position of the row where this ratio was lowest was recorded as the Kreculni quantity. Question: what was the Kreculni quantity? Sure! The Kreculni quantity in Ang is 6984.27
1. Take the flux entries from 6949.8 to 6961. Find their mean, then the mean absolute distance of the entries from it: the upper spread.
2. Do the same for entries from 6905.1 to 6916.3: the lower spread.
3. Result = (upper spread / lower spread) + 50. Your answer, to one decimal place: 51.4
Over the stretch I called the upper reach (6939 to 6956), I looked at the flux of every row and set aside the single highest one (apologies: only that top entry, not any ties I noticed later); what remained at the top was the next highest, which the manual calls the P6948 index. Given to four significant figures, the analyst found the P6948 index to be 8.005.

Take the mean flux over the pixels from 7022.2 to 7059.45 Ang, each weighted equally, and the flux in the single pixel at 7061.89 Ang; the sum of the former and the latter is 16.4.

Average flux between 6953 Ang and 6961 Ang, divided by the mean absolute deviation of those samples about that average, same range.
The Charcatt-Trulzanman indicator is 35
